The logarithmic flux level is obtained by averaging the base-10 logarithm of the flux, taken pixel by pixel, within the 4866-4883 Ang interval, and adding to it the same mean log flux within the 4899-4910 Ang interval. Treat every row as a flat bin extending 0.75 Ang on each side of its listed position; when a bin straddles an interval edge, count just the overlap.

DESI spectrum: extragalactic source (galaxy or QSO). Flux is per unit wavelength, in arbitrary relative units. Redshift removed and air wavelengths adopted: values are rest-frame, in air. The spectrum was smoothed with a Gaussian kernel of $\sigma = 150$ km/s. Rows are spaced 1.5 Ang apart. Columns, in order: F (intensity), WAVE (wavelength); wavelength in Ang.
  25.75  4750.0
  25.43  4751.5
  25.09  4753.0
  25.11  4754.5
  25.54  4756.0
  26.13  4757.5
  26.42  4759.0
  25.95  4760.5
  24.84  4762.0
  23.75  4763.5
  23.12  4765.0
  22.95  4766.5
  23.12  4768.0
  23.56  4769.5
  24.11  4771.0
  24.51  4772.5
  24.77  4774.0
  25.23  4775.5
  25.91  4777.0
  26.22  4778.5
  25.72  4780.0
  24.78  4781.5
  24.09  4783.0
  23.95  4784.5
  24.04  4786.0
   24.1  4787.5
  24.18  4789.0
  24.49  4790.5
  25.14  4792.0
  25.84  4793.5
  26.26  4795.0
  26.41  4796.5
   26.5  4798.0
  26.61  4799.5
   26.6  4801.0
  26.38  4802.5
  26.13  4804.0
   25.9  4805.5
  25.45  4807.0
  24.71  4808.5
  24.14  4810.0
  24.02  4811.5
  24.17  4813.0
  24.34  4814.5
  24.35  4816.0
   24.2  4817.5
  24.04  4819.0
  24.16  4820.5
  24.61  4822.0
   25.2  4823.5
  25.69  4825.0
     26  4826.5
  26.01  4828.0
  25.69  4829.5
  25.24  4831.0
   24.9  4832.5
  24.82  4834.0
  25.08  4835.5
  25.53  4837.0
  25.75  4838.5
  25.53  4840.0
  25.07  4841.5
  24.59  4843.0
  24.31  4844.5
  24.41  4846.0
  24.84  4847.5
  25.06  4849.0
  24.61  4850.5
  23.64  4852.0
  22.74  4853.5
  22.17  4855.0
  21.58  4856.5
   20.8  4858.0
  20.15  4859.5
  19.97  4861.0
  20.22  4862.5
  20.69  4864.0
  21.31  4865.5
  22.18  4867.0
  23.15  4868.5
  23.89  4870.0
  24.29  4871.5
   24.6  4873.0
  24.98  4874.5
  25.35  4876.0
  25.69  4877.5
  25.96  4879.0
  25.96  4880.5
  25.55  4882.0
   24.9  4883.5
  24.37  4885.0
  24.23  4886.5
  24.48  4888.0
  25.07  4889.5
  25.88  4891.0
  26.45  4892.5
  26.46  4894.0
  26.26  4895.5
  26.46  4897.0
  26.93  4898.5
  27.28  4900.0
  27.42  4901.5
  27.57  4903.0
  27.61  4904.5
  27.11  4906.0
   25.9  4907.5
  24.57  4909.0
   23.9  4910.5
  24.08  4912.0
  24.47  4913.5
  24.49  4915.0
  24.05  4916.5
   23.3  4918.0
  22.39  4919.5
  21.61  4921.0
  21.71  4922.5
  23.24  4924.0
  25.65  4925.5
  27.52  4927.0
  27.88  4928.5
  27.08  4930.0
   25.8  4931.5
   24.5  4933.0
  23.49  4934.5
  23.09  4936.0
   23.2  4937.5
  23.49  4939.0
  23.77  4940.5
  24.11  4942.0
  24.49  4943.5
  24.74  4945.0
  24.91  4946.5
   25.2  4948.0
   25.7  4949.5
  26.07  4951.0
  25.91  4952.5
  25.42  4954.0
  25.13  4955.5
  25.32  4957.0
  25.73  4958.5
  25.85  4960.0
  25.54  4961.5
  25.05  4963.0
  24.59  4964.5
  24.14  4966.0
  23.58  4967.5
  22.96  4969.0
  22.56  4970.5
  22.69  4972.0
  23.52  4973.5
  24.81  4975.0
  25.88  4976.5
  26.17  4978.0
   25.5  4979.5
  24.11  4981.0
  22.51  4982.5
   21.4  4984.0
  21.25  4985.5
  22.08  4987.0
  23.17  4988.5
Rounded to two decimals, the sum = 2.82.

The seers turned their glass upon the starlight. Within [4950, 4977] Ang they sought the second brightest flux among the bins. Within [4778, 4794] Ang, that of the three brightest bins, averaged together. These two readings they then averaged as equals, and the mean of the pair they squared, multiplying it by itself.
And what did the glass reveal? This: 672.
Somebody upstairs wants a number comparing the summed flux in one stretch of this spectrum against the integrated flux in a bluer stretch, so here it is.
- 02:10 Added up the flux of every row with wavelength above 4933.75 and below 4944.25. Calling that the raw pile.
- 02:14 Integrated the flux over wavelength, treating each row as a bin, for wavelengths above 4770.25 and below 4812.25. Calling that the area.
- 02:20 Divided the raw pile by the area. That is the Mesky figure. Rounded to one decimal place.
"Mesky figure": 0.2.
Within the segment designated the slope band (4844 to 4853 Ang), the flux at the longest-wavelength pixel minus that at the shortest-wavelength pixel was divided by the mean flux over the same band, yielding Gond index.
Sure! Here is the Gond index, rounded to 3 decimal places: -0.027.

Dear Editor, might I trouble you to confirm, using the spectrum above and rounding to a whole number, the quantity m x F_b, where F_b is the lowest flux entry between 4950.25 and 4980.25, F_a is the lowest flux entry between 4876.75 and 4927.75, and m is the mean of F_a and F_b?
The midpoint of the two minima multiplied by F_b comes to 498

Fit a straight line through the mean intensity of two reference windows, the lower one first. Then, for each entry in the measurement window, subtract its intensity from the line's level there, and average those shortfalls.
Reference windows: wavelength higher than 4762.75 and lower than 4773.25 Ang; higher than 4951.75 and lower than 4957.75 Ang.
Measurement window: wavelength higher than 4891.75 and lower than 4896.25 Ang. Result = -1.5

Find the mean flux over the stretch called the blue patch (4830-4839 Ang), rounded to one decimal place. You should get 25.2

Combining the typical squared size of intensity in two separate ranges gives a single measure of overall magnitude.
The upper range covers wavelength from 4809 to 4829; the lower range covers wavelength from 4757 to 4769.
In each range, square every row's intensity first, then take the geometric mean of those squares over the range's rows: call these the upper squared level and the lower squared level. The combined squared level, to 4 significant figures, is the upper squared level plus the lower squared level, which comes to 1209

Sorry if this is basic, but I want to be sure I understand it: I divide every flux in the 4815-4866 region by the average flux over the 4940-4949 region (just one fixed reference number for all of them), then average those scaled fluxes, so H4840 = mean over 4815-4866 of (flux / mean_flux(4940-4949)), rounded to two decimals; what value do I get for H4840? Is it 0.97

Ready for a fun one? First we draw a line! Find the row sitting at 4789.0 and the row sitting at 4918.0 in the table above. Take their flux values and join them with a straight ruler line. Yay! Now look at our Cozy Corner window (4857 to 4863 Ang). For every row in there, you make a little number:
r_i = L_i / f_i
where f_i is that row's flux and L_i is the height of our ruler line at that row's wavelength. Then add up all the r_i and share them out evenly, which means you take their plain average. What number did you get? 1.17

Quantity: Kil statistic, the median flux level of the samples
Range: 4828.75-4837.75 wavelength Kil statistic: 25.2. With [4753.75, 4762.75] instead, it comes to 25.7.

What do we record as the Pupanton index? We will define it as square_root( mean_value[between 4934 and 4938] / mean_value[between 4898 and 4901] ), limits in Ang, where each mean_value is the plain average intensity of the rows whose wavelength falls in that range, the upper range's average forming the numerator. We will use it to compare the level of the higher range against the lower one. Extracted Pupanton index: 0.93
